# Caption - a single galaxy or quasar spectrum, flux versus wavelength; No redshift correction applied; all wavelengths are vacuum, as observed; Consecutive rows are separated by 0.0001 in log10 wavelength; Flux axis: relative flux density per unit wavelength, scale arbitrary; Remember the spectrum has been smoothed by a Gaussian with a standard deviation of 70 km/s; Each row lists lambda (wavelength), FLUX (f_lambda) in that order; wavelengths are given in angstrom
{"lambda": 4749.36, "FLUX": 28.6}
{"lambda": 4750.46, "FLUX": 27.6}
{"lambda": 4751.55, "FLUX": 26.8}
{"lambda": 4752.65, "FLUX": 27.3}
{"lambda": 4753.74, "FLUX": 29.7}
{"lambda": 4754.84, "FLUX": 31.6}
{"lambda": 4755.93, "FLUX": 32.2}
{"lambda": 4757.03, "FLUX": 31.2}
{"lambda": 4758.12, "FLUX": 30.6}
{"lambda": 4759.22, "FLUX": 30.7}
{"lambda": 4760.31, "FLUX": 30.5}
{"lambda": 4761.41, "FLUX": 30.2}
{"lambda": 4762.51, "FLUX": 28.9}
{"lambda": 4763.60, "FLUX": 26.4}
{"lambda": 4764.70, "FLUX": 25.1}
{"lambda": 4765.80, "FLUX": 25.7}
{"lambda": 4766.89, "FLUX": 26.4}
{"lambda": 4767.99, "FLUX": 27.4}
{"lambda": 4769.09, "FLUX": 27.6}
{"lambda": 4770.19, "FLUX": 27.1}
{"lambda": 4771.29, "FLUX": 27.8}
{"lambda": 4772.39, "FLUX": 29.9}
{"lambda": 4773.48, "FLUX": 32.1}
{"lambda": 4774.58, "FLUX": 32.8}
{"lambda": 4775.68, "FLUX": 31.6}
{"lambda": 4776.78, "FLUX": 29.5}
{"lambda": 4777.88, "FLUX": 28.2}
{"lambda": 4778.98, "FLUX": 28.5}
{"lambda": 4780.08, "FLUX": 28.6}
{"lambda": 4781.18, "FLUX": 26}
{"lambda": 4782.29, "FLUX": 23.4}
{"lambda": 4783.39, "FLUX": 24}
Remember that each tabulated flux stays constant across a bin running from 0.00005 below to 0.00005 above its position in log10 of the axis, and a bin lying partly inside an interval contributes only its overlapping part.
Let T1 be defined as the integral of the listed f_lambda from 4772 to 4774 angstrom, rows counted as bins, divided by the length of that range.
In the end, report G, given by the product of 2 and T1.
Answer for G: 62.4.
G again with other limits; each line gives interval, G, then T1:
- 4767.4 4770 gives 54.7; 27.4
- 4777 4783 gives 53.9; 27.0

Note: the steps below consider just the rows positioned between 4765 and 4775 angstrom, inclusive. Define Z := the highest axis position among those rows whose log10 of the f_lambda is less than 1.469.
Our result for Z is 4771.29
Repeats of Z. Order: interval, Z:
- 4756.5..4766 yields 4765.80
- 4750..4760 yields 4752.65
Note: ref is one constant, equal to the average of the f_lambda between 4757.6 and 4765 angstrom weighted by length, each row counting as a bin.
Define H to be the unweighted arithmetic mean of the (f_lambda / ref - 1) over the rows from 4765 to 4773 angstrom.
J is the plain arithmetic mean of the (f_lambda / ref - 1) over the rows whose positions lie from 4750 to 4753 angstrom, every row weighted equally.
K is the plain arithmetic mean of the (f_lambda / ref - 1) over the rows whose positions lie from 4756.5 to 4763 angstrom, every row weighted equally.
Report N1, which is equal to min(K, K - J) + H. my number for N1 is -0.01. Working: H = -0.056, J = -0.06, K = 0.05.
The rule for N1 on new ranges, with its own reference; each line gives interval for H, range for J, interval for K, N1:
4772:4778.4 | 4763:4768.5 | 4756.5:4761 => 0.12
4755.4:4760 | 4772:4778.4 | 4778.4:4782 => -0.03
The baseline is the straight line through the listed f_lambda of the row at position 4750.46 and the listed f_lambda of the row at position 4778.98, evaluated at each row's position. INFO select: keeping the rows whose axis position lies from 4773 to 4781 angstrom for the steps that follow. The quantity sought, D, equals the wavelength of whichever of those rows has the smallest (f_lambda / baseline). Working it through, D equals 4777.88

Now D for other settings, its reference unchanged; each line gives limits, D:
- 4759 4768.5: 4764.70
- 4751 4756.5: 4751.55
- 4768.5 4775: 4770.19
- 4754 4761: 4760.31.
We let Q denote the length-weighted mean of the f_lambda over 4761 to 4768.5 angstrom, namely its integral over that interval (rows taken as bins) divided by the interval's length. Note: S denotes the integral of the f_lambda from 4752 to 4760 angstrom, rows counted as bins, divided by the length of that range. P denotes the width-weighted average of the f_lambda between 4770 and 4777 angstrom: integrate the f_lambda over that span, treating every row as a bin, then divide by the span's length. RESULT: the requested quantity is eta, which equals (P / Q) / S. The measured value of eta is 0.037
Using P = 30.3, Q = 27.1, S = 30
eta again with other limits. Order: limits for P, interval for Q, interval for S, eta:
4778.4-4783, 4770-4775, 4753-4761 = 0.029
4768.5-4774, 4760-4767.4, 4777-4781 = 0.037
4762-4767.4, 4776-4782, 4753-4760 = 0.031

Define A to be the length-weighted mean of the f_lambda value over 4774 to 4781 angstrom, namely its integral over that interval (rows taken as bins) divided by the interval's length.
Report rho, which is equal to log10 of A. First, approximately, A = 29.7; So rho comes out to 1.47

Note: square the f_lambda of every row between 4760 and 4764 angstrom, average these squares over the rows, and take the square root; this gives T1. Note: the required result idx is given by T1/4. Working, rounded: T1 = 29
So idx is 7.26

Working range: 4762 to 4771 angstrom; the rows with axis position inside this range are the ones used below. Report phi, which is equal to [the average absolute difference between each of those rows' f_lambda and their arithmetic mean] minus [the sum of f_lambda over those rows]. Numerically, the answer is -214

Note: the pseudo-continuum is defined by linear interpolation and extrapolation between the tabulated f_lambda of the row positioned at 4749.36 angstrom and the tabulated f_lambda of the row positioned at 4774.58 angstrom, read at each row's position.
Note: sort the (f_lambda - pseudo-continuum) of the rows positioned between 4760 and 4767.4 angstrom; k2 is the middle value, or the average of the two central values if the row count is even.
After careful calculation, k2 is -4.6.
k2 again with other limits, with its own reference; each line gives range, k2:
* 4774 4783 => -5.1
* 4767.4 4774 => -4.3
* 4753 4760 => 0.9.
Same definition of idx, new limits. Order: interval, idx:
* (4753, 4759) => 7.77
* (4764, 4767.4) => 6.43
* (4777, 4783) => 6.75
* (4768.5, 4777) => 7.47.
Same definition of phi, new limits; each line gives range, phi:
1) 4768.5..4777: -237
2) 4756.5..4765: -232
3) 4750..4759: -235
